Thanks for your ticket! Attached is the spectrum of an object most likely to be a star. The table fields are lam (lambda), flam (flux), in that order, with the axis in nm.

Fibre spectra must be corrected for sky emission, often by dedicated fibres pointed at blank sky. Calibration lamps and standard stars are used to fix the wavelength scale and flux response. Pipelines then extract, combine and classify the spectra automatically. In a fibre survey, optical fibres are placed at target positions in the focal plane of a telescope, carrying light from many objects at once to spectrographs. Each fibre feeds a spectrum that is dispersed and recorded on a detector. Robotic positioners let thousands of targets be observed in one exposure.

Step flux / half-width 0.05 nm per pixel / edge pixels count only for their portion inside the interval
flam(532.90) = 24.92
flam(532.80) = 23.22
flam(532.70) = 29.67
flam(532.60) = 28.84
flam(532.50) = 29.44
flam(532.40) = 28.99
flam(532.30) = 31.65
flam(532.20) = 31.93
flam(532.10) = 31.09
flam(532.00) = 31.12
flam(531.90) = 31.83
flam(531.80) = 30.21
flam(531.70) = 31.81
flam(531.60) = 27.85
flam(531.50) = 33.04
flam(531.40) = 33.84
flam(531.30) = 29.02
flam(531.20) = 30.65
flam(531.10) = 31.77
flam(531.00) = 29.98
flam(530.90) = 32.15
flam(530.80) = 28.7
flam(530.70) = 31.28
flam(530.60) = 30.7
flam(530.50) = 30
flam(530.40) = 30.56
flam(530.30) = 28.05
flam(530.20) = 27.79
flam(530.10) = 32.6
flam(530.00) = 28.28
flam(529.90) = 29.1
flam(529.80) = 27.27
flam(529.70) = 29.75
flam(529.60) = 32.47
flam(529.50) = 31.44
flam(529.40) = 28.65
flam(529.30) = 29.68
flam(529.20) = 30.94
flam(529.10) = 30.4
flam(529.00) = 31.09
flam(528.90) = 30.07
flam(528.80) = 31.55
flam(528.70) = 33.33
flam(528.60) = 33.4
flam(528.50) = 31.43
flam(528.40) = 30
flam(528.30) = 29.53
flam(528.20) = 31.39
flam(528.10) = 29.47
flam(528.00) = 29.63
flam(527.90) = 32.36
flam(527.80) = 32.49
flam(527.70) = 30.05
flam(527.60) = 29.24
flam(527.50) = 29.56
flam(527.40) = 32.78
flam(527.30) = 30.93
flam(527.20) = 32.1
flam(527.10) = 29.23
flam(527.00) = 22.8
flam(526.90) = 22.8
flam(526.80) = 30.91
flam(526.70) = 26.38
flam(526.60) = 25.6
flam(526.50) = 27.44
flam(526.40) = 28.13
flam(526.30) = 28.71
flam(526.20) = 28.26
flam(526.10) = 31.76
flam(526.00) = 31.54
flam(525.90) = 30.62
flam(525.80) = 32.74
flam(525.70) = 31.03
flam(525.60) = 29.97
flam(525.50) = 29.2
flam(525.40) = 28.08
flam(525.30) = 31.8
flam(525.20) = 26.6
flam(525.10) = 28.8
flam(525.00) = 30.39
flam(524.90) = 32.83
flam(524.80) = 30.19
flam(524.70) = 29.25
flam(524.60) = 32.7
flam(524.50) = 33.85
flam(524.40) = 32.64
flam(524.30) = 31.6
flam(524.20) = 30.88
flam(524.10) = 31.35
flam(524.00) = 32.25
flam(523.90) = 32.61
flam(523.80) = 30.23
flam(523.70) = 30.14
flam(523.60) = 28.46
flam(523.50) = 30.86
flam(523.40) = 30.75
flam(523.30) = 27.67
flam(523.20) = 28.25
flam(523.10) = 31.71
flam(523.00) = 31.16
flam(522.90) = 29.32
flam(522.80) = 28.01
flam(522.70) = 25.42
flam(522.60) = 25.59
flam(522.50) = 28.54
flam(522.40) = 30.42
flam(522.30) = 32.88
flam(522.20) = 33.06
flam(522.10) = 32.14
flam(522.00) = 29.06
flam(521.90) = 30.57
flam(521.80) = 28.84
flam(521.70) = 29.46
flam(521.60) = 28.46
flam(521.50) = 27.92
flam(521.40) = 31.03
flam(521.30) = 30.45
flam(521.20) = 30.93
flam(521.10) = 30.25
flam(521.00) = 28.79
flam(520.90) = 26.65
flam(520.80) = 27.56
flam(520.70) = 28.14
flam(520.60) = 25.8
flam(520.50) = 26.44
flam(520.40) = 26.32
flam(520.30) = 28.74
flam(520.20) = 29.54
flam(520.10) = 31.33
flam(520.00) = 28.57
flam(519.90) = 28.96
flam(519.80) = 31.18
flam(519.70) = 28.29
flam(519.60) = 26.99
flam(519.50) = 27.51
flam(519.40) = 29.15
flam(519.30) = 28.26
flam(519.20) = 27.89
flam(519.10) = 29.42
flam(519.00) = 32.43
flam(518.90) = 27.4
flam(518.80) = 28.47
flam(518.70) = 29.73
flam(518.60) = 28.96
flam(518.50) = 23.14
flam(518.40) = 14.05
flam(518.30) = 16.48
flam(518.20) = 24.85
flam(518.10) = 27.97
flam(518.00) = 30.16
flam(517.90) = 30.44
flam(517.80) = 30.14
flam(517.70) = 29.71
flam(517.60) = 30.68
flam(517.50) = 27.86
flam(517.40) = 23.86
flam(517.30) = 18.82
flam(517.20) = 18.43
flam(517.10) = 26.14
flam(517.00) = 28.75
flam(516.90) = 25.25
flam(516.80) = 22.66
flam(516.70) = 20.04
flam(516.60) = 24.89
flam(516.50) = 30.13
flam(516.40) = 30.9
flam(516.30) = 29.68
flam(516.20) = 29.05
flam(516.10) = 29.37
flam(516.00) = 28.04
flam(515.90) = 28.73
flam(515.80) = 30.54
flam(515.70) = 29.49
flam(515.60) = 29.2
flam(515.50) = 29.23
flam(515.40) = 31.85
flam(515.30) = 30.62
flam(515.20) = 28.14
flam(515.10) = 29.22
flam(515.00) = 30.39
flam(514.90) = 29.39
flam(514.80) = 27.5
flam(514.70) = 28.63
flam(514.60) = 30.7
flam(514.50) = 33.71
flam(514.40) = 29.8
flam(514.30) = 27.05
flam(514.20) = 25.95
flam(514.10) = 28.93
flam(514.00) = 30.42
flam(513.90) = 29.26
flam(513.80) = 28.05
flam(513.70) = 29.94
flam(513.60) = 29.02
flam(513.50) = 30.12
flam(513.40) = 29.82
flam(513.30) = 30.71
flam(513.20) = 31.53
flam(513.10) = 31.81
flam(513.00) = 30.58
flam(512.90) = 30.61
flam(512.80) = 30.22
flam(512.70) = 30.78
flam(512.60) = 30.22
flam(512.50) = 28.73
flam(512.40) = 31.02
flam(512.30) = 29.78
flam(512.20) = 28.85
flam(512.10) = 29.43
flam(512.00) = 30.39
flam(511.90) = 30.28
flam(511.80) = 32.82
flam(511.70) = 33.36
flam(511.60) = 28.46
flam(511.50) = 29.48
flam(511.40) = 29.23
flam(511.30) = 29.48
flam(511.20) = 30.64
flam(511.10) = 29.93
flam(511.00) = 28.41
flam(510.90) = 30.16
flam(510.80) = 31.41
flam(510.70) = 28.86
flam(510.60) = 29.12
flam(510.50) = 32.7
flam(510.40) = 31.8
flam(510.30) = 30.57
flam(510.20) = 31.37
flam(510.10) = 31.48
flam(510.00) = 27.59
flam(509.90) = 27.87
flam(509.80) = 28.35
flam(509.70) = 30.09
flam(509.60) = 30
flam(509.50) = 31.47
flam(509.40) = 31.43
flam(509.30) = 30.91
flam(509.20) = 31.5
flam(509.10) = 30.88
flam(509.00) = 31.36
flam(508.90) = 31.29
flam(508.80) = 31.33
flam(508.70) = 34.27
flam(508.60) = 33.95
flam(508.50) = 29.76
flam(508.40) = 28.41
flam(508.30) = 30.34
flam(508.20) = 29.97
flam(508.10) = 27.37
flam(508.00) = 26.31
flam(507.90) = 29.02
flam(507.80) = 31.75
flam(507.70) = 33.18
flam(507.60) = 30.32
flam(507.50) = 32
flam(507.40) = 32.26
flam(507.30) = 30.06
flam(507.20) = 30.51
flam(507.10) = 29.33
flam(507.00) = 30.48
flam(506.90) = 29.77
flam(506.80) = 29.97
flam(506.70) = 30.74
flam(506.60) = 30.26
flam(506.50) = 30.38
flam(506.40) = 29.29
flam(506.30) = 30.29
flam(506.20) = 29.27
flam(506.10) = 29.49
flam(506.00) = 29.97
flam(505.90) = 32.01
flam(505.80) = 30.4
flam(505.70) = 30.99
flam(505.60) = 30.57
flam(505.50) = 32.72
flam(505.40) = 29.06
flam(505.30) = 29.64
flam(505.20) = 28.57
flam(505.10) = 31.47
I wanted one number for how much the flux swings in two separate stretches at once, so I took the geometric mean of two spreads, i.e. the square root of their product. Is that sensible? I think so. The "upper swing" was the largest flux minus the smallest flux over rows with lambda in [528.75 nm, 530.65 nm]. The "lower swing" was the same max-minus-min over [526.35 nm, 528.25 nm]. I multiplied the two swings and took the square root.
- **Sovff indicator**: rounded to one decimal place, 7.3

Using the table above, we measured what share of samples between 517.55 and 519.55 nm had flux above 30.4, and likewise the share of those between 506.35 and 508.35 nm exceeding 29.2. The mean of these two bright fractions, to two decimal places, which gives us 0.50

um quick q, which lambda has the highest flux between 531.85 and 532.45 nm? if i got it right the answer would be 532.20 nm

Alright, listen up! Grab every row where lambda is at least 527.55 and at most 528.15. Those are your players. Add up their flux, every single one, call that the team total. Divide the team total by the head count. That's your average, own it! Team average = 30.5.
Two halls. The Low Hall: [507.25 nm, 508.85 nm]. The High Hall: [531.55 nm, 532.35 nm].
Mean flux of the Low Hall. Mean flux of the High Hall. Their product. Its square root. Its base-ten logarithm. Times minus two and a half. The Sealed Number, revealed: -3.72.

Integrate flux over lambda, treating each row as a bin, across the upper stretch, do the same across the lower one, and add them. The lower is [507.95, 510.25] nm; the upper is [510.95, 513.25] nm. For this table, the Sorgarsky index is 139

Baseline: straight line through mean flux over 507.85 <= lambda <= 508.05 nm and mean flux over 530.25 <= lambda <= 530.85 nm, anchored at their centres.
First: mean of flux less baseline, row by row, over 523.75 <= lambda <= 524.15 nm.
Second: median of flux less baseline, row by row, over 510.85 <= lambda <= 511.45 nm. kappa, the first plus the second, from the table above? 4.1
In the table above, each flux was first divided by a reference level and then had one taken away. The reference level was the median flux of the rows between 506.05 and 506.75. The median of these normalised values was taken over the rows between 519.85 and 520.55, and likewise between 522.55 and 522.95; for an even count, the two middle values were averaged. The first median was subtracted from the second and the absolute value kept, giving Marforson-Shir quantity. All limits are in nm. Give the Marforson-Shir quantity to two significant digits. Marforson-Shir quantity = 0.064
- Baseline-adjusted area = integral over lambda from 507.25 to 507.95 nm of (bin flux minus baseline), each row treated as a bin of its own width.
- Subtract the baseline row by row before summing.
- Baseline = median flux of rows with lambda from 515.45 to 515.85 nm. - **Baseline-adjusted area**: 1.3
